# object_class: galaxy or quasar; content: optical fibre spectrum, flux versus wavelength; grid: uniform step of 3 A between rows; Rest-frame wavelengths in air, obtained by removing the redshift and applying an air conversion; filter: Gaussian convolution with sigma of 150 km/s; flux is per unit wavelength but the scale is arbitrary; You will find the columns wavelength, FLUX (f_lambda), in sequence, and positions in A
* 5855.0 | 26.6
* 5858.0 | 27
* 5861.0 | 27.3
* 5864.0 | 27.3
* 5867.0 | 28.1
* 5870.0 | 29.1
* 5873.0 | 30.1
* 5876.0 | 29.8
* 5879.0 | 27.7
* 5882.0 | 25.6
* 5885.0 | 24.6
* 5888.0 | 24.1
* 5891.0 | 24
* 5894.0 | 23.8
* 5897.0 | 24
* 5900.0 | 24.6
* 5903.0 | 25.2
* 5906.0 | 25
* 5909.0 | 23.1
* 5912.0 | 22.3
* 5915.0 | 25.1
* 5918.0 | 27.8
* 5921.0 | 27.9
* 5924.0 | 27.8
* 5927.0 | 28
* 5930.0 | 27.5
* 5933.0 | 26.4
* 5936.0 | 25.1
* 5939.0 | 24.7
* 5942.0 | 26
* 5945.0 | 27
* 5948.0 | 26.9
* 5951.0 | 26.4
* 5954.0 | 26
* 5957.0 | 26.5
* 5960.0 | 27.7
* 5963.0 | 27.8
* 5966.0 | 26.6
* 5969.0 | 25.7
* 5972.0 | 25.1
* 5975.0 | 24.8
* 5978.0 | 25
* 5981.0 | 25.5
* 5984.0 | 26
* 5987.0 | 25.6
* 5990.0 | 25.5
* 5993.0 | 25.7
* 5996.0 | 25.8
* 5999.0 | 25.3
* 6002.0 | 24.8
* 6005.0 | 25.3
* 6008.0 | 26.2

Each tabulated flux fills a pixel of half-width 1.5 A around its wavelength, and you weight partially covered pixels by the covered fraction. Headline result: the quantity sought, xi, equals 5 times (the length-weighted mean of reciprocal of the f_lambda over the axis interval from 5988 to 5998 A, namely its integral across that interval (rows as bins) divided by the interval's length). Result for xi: 0.195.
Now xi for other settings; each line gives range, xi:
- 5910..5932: 0.190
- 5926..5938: 0.188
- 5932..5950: 0.192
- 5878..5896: 0.202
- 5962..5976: 0.193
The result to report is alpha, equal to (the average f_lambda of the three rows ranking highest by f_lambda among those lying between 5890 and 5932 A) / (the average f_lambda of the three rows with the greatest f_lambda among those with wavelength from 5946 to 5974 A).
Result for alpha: 1.02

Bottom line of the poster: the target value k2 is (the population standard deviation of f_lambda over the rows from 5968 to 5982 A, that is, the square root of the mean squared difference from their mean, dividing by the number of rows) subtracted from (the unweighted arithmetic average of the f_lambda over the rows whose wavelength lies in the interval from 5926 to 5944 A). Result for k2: 26.0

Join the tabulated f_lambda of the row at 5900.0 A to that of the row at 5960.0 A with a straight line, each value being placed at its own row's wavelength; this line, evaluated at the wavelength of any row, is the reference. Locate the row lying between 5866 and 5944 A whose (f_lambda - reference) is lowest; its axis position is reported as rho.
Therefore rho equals 5912.0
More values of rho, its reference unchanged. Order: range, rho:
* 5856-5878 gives 5864.0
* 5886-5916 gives 5912.0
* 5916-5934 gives 5933.0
